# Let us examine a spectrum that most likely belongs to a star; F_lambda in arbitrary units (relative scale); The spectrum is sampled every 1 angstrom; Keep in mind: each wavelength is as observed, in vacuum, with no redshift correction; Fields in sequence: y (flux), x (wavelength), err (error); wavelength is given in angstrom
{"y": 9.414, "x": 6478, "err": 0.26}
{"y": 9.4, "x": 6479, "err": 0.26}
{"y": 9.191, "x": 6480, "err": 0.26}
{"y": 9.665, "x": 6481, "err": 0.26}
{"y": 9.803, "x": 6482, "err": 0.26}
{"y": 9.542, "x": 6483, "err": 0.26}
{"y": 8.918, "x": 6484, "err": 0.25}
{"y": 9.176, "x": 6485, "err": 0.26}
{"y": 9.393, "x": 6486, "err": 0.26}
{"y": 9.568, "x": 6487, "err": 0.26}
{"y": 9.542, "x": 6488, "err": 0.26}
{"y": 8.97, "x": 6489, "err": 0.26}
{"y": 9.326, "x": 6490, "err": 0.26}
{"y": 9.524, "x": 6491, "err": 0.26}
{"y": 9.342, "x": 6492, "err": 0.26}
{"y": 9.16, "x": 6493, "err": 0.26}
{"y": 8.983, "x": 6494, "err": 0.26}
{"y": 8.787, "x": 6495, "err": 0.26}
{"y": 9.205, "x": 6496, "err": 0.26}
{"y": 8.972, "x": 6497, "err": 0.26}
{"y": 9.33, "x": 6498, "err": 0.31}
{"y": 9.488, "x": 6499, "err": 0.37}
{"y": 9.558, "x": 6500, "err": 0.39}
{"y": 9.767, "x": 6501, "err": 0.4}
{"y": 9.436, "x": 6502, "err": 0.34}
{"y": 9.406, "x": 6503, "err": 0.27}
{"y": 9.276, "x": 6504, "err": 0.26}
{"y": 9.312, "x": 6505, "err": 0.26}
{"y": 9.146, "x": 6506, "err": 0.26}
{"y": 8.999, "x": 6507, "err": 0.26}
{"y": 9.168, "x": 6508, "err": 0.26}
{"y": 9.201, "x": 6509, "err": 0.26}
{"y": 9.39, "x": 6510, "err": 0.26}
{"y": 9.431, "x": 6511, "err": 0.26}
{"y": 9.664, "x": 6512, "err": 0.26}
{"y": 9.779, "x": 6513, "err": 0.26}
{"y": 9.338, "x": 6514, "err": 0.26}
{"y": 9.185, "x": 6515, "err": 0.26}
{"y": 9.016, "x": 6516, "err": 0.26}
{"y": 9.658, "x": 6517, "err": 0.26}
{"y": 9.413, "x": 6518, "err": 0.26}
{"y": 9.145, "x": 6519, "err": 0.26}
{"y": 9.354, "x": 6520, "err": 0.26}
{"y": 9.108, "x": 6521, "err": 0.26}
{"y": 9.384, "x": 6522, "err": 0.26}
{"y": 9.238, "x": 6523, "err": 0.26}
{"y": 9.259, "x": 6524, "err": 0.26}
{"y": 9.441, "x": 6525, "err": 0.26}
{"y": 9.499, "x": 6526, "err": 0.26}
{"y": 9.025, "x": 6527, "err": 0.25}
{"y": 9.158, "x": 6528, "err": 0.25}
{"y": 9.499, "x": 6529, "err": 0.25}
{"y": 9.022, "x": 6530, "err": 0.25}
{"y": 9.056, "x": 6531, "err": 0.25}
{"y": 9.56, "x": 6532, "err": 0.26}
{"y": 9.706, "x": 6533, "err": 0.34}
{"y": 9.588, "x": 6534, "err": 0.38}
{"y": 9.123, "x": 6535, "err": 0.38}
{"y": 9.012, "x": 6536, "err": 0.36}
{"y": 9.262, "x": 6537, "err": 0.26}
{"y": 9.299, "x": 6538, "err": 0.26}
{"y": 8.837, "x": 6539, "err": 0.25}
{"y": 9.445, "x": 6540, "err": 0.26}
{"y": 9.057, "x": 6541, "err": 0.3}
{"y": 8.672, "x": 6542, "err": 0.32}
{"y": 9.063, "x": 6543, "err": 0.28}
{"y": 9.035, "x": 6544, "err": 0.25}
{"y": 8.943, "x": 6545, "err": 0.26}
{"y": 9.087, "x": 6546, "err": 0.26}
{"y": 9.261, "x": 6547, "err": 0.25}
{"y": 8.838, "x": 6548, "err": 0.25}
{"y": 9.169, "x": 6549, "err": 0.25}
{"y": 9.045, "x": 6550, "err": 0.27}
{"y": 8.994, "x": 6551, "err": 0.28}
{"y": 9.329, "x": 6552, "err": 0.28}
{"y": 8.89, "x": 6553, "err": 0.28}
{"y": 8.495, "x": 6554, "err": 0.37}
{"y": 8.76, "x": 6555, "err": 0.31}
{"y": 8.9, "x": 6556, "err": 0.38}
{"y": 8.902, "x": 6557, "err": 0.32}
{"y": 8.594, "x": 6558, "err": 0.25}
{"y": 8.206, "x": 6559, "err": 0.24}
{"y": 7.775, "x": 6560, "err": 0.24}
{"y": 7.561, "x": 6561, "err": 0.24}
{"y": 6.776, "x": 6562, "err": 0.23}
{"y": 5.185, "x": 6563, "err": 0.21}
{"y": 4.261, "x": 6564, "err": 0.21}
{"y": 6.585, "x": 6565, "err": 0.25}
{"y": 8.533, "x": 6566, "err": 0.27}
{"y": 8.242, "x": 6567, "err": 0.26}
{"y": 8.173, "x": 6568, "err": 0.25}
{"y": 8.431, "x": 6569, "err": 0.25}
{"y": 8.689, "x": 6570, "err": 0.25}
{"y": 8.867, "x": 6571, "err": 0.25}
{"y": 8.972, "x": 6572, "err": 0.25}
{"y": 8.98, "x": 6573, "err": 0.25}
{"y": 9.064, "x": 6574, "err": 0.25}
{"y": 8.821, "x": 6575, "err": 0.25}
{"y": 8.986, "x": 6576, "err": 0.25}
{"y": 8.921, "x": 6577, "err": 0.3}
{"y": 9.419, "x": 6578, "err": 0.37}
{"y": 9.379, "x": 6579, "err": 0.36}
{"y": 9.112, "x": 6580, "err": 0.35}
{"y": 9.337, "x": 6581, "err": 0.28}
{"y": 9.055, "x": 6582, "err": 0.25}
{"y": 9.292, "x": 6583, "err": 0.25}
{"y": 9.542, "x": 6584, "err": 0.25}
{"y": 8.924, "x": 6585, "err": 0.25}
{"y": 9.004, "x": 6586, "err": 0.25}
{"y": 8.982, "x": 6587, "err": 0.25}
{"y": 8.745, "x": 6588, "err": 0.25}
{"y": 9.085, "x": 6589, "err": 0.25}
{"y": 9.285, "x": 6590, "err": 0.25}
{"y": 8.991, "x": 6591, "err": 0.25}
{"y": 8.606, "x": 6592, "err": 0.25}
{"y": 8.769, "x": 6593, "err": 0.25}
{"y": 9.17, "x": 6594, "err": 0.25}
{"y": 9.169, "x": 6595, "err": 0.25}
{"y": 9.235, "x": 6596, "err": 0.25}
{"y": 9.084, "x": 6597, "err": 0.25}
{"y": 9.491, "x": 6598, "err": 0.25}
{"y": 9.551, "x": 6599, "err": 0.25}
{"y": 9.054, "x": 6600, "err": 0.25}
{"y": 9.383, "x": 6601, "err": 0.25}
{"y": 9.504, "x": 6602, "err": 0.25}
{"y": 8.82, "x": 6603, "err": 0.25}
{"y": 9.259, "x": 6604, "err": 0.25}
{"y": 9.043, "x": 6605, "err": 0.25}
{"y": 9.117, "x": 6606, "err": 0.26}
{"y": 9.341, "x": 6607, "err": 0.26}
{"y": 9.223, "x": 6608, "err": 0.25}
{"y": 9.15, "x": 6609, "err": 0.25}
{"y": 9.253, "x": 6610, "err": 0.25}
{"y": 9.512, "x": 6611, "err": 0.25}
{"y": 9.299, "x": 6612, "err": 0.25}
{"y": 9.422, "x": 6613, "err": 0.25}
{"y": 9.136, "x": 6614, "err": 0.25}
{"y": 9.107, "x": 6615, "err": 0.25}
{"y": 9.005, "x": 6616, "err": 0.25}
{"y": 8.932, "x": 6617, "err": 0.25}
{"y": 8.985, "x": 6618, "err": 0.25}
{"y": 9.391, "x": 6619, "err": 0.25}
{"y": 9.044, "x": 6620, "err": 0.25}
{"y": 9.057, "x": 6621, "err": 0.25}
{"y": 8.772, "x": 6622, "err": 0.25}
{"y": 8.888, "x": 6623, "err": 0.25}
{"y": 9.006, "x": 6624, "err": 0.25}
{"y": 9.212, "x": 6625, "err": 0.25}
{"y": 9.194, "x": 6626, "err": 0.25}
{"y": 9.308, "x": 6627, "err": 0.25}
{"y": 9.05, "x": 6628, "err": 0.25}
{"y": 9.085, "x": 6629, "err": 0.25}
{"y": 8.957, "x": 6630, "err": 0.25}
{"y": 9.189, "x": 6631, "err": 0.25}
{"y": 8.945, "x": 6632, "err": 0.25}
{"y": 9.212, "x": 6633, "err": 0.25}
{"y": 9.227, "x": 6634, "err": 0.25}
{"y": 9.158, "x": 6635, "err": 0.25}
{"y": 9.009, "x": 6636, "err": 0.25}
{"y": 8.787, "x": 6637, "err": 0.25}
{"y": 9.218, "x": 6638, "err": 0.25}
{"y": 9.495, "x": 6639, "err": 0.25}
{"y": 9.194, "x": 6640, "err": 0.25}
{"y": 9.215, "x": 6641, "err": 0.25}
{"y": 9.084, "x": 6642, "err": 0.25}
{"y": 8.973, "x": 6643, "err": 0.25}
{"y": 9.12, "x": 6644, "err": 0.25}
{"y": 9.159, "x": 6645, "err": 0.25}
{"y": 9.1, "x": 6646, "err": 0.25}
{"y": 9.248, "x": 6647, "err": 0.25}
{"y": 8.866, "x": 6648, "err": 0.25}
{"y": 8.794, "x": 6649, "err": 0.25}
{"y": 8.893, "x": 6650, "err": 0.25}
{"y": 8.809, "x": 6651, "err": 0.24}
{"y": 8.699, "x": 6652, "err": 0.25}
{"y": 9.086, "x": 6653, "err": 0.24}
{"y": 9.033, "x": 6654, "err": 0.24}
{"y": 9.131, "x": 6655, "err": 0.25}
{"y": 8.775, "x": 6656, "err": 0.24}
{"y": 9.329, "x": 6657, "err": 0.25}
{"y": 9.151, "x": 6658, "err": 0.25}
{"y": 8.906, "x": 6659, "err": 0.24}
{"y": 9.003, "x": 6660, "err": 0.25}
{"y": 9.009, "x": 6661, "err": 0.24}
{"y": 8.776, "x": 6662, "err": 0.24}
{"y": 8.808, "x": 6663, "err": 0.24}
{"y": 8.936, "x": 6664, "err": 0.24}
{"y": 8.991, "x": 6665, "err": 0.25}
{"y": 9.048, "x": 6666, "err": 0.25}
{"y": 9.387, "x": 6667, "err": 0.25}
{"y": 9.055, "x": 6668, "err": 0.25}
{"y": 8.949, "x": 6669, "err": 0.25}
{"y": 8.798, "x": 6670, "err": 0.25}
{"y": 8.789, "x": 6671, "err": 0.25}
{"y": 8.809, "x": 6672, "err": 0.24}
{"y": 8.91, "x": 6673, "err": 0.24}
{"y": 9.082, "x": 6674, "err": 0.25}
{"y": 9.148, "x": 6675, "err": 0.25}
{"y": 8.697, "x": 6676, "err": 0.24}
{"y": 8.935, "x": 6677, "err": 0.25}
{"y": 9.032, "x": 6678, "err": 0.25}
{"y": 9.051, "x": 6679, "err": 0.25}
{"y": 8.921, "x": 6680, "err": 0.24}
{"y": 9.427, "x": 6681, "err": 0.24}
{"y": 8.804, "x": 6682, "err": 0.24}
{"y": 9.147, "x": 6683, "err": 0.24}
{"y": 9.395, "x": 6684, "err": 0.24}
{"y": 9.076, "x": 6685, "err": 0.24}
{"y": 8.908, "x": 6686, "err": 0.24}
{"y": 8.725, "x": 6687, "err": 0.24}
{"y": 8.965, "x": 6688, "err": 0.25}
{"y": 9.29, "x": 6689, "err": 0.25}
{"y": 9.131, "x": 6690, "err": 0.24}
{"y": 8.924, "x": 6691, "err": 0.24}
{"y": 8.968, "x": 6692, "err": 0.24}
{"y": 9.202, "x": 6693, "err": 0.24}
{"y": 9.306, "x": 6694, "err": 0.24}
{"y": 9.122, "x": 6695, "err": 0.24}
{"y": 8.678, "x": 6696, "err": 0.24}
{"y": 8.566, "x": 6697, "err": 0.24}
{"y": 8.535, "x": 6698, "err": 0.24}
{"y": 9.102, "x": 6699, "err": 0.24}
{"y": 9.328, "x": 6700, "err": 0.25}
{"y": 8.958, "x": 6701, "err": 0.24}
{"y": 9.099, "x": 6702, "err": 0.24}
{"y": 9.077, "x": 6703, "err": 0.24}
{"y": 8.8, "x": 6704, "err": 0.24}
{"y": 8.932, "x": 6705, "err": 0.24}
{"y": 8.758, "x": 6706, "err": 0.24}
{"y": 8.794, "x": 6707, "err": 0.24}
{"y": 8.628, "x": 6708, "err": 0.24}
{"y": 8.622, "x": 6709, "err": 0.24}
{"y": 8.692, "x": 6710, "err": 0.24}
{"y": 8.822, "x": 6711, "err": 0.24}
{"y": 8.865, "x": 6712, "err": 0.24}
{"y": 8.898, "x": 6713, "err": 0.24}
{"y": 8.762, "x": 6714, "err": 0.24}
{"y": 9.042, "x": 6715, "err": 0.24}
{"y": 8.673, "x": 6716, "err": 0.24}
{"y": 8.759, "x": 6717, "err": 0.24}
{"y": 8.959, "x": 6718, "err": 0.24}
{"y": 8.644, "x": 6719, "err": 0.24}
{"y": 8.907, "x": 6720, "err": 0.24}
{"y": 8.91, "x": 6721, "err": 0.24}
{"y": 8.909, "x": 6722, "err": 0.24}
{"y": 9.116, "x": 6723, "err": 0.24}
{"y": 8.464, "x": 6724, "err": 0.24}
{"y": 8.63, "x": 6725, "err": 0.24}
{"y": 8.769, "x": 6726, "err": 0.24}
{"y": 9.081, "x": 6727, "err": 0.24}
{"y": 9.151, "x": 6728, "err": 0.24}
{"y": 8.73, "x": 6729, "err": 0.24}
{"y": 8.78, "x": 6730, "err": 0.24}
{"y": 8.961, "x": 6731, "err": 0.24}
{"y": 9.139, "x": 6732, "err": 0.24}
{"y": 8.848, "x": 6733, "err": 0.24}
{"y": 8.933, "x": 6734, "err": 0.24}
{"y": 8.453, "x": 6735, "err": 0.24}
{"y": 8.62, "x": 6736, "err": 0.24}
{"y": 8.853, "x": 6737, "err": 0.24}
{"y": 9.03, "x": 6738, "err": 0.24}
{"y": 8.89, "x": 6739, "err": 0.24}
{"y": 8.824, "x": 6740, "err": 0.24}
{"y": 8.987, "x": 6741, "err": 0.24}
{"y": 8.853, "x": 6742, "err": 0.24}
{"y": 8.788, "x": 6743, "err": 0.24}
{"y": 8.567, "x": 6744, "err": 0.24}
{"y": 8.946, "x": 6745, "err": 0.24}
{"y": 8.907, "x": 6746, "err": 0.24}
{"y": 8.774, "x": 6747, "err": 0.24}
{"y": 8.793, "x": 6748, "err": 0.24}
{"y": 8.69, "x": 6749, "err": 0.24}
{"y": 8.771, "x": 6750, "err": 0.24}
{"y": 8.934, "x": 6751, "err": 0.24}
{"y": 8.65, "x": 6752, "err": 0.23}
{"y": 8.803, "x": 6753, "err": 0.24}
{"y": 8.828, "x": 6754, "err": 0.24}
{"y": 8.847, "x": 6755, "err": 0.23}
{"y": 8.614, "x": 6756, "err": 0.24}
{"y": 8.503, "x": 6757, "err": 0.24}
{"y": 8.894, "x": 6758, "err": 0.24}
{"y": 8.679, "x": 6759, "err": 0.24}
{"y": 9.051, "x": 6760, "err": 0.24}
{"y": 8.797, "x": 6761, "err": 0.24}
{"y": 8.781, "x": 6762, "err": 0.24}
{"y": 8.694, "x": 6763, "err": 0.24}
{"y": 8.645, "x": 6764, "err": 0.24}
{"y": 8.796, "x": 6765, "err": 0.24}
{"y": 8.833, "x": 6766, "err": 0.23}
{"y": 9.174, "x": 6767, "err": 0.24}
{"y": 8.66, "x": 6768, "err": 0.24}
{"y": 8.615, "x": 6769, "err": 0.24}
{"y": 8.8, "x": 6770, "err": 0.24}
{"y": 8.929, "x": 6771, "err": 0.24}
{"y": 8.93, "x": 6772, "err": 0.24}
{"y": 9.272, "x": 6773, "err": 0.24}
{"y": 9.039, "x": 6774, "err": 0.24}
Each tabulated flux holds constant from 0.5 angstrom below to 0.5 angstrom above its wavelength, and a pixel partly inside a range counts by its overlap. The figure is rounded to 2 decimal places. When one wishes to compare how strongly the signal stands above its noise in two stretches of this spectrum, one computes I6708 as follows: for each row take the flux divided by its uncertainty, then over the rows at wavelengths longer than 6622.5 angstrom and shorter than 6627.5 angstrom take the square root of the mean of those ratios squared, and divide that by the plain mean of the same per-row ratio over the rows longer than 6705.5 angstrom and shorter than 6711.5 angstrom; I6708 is 1.00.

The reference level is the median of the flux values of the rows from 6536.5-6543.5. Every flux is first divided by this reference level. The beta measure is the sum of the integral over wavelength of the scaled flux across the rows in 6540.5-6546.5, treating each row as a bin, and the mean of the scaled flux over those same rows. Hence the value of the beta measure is 6.9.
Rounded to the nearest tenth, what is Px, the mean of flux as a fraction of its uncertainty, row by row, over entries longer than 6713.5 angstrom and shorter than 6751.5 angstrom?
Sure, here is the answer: 36.8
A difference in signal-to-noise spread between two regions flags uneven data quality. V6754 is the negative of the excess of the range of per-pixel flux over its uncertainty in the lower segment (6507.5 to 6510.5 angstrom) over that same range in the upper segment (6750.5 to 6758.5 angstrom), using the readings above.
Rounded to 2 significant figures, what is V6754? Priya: 2.2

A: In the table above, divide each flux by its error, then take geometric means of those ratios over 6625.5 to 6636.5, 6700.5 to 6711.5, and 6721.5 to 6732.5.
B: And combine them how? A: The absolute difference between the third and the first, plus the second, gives 37.3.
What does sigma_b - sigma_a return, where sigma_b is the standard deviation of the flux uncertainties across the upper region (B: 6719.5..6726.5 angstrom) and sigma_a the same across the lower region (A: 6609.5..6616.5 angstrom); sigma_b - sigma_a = 0.000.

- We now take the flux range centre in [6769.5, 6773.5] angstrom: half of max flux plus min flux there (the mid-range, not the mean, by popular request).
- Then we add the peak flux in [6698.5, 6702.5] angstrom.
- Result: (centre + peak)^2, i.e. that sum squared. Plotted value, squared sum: 337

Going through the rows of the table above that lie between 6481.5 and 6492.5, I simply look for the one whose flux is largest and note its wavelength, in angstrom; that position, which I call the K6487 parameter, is 6482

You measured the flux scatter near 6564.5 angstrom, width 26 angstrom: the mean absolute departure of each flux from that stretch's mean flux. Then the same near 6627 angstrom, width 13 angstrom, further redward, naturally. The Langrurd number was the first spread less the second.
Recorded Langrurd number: 0.72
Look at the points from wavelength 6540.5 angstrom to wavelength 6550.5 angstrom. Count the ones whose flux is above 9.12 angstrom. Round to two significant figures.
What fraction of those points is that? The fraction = 0.20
